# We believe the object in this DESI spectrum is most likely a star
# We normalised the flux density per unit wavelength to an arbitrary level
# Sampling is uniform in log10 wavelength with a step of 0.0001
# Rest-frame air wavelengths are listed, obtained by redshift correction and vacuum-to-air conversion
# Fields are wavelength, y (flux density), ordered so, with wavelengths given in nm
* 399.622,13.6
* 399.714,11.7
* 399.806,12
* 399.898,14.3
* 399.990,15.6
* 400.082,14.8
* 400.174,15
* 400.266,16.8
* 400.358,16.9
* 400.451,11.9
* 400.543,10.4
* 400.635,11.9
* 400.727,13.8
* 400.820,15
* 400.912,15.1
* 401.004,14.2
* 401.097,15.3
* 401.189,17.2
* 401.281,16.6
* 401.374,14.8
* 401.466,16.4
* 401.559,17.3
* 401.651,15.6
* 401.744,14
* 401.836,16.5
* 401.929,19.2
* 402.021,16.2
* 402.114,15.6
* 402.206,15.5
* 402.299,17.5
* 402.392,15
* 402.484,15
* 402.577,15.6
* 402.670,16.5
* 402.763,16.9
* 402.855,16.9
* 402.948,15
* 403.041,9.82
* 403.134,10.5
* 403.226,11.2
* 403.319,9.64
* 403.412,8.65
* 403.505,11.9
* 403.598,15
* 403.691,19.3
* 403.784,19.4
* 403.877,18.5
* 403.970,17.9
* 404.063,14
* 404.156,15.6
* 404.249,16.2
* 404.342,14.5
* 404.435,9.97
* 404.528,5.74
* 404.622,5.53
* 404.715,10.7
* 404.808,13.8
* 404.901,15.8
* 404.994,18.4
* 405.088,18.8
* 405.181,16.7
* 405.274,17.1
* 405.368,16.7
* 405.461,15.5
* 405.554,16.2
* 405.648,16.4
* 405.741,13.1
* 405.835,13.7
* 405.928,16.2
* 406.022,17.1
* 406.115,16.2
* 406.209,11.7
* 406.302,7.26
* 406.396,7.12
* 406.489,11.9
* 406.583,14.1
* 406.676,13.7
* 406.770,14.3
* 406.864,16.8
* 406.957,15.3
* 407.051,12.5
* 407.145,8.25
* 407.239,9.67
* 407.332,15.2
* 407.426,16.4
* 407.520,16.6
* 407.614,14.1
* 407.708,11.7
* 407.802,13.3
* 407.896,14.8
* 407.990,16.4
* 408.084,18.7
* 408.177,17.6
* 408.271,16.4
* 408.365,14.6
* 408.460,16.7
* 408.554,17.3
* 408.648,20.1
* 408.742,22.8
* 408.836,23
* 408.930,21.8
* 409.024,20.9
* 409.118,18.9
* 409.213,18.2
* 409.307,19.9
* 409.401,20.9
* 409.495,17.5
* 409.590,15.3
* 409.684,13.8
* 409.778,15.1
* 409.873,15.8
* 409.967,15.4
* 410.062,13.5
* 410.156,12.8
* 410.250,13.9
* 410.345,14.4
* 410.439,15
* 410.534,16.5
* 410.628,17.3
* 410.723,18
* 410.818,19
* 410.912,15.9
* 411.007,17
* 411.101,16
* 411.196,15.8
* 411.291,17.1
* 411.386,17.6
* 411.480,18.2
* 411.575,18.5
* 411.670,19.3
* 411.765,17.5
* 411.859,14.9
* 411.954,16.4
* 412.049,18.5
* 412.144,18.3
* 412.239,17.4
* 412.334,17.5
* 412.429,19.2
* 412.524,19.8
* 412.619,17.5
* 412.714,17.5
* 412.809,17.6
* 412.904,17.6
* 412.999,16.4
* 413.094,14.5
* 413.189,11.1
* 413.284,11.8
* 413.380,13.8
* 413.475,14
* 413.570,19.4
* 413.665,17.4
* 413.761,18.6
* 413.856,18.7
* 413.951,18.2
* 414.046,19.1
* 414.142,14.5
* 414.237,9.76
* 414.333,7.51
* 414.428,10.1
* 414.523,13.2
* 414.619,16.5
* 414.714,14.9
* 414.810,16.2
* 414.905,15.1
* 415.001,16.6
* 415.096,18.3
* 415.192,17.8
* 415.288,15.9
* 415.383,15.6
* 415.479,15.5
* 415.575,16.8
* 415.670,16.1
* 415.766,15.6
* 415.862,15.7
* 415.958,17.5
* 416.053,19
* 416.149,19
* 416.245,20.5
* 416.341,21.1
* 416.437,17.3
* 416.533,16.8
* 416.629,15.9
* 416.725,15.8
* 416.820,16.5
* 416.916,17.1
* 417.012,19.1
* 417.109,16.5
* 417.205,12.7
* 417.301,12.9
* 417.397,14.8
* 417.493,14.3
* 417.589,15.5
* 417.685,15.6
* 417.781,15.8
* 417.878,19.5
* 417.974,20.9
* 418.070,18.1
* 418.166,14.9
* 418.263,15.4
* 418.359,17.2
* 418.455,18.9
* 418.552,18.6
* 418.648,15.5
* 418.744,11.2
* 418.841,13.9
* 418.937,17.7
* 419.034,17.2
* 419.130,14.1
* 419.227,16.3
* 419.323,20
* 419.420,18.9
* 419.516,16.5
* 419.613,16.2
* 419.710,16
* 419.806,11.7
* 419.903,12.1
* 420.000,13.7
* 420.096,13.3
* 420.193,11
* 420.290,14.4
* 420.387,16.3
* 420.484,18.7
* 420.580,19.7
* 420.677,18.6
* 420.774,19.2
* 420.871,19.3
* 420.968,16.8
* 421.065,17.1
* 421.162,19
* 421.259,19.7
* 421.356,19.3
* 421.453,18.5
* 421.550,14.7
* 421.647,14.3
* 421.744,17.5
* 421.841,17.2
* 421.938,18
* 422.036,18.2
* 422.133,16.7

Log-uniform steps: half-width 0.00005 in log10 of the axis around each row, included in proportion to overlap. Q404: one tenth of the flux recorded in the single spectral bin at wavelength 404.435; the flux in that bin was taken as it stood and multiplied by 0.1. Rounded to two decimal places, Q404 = 1.00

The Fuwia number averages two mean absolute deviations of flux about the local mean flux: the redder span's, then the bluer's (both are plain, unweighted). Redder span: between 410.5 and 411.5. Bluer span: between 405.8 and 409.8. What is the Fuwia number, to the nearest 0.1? 1.8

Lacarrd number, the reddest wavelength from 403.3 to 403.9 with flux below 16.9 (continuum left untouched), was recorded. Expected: 403.598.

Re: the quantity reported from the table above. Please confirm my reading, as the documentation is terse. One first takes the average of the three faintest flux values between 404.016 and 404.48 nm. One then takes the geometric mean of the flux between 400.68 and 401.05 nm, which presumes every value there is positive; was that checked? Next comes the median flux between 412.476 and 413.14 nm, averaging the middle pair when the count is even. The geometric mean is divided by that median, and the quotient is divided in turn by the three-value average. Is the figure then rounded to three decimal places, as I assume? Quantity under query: 0.065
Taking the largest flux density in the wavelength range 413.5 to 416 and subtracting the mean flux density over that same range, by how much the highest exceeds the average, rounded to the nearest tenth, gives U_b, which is 3.6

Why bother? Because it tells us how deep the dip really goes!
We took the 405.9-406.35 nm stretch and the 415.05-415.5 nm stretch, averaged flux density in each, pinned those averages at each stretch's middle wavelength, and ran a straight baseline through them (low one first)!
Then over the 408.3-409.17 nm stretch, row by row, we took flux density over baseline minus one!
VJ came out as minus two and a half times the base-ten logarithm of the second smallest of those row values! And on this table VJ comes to 2.0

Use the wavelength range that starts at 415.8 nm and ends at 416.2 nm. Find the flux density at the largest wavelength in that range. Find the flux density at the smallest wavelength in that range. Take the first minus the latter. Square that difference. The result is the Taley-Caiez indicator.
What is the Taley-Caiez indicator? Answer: 11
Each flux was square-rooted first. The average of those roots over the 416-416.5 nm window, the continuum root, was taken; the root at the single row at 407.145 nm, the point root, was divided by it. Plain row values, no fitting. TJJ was 0.65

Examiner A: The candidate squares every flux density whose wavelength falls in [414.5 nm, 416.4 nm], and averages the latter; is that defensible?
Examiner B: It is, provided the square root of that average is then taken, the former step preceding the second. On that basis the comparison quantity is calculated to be 17.0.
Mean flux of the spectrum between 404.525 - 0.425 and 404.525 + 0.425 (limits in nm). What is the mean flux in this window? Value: 12.0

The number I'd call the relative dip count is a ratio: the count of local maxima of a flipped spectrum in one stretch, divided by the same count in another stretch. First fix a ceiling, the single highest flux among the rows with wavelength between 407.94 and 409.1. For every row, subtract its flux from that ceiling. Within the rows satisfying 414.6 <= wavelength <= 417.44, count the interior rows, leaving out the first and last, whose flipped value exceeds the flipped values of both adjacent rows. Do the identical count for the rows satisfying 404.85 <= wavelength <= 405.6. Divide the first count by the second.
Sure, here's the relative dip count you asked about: 3.0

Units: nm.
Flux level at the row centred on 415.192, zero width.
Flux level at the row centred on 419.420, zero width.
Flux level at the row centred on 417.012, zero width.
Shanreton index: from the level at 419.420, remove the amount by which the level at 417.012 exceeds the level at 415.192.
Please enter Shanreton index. 17.6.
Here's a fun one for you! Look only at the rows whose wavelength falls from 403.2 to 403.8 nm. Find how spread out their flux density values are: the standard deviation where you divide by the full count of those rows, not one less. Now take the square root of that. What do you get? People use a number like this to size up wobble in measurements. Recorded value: 2.0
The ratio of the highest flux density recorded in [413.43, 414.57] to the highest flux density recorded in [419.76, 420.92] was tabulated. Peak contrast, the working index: 0.98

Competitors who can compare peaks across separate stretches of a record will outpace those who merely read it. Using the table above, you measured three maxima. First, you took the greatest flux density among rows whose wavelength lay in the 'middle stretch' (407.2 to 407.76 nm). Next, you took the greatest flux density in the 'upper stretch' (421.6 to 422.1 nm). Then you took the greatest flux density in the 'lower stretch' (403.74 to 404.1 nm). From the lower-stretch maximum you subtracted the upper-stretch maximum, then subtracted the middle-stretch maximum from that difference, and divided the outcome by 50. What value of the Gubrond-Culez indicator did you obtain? -0.31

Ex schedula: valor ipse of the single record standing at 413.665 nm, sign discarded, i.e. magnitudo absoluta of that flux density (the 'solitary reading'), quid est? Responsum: 17.4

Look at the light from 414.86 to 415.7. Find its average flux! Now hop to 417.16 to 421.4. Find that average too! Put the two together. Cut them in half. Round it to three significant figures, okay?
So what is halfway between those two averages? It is 16.4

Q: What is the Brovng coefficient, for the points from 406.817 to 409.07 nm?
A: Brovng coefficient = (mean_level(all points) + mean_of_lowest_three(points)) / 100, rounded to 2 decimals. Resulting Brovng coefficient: 0.26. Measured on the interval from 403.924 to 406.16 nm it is 0.22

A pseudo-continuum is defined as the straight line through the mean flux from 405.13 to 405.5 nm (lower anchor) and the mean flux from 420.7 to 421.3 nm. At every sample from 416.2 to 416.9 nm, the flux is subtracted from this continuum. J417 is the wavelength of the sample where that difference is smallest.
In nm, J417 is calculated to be 416.341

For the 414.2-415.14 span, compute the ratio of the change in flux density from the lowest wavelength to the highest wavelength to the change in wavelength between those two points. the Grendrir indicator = 10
